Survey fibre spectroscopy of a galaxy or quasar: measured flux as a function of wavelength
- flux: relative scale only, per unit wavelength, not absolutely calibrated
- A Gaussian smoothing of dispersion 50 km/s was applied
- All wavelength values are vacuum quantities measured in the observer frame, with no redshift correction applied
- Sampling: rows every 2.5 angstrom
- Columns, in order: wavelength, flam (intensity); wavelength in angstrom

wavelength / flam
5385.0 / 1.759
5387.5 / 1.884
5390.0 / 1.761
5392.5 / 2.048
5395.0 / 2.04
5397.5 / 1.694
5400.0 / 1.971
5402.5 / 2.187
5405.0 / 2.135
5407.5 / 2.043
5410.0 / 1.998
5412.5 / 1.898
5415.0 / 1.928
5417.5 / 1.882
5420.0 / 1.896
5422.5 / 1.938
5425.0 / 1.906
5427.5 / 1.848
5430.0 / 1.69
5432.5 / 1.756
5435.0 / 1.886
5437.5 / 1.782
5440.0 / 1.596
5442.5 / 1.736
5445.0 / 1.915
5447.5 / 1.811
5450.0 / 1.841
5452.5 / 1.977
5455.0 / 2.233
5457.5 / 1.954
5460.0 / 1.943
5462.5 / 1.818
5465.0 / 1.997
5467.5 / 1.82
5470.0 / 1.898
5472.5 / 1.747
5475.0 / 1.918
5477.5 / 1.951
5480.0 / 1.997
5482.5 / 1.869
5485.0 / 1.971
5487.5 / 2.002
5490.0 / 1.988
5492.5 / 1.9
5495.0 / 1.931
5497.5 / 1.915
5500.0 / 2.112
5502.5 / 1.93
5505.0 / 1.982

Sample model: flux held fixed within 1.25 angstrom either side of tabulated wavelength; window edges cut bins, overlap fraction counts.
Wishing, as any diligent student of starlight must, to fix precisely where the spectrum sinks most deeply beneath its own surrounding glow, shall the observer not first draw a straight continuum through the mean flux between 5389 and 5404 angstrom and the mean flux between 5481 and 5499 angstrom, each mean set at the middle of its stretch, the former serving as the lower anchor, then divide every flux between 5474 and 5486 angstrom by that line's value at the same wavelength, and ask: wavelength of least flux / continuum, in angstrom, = 5482.5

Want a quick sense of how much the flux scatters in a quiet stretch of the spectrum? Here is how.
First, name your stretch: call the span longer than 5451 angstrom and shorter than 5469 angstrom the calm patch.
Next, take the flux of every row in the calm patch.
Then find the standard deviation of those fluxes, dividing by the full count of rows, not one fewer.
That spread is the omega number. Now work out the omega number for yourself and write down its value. 0.13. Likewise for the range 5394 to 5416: 0.14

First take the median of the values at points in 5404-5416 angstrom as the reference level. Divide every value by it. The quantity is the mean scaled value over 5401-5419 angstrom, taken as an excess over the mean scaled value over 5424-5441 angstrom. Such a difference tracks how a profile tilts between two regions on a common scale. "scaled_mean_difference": 0.11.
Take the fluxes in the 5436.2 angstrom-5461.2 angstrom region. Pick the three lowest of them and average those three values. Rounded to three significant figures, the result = 1.70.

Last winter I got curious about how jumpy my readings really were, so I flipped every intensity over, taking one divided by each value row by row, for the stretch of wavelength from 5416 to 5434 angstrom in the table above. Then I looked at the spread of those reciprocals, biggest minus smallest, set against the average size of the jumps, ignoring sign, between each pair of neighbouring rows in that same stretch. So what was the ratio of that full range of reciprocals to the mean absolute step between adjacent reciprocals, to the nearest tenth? 4.0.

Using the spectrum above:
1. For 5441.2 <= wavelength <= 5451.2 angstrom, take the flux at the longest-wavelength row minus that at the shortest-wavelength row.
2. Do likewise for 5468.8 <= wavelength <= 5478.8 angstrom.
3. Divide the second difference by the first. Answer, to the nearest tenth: 0.5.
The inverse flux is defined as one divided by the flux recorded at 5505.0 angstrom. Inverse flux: 0.505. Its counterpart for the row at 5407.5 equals 0.489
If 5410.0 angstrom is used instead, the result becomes 0.501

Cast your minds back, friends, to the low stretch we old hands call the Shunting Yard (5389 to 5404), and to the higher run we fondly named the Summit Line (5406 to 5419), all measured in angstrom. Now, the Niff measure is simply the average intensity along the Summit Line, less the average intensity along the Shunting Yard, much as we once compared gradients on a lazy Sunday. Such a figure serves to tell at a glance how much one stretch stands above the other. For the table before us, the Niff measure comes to 0.00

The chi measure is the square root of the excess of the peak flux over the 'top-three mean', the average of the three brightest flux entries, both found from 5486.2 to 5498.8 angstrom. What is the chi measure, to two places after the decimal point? 0.17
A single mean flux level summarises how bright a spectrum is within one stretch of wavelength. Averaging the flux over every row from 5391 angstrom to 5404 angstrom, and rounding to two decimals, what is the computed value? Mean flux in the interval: 1.99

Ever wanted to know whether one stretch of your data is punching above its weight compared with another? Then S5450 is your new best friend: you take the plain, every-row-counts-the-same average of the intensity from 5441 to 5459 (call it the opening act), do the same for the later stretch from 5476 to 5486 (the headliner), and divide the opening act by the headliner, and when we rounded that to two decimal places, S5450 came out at 0.99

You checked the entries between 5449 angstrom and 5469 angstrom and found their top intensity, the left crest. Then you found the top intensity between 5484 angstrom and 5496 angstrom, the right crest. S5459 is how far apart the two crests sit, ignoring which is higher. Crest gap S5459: 0.23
